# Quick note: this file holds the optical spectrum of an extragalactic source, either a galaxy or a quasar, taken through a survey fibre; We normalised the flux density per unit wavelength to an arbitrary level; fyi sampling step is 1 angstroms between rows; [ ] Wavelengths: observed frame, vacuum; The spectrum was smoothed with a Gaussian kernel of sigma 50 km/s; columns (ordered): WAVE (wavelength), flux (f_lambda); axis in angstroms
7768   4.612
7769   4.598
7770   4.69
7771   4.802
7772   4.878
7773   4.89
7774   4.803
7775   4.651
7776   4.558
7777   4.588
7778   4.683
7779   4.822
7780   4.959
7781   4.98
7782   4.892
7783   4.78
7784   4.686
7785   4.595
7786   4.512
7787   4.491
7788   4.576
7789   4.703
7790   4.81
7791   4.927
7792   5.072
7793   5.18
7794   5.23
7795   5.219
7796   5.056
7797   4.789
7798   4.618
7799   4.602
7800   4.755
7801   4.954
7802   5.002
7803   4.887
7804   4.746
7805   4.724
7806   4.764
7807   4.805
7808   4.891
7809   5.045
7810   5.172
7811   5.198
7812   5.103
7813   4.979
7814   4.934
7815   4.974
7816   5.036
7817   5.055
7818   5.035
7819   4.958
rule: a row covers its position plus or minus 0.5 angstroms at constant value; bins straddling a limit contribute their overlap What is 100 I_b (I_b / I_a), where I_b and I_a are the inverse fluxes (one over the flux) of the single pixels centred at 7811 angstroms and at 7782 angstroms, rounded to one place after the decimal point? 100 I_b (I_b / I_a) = 18.1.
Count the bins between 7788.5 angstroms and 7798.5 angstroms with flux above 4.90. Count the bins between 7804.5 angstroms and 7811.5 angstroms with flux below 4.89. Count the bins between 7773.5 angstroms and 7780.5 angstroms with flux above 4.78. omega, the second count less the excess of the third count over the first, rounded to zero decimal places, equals 6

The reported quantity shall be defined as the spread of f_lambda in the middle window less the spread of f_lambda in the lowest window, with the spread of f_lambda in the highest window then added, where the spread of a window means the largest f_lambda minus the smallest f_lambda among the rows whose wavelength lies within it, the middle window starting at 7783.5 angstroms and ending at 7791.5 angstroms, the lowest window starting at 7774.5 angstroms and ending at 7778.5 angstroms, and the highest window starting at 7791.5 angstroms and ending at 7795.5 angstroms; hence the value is 0.5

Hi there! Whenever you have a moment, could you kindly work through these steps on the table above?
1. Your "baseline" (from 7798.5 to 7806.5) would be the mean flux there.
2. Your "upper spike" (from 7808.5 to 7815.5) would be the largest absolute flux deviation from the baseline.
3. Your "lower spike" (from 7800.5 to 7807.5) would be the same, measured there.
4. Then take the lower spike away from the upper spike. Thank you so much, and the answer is 0.20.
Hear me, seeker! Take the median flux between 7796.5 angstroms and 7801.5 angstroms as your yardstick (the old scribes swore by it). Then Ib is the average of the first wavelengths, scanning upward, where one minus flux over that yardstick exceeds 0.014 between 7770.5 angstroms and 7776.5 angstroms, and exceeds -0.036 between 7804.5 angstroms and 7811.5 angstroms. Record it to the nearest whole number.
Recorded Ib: 7790 angstroms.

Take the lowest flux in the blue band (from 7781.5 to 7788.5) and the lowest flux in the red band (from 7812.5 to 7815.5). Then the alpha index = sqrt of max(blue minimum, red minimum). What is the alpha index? 2.22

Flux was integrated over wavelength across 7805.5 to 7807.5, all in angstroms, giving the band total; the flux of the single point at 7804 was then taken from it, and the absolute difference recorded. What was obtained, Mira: 4.8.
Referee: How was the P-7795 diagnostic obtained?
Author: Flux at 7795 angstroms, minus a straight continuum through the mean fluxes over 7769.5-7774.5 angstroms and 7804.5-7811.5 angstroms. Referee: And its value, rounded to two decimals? 0.32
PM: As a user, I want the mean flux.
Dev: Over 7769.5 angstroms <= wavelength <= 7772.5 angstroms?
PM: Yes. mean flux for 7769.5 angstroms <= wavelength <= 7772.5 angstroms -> 4.79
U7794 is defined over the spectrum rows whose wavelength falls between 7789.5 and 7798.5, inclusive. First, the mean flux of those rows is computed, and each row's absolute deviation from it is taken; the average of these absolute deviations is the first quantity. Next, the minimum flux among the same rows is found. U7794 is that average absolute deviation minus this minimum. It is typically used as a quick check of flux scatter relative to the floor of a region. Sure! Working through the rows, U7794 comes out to -4.44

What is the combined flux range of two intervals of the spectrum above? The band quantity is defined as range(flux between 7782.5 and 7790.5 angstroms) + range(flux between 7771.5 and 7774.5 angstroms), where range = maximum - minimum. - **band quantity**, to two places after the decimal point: 0.41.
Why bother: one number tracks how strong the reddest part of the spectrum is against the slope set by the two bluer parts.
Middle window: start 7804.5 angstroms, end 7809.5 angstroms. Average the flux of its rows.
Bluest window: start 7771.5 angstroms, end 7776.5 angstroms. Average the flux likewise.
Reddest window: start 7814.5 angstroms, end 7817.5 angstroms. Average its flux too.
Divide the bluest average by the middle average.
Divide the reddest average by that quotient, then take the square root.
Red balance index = 2.26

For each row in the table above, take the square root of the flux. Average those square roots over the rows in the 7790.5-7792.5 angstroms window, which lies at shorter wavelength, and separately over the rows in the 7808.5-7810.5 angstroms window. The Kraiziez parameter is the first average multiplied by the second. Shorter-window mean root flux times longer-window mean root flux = 5.05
